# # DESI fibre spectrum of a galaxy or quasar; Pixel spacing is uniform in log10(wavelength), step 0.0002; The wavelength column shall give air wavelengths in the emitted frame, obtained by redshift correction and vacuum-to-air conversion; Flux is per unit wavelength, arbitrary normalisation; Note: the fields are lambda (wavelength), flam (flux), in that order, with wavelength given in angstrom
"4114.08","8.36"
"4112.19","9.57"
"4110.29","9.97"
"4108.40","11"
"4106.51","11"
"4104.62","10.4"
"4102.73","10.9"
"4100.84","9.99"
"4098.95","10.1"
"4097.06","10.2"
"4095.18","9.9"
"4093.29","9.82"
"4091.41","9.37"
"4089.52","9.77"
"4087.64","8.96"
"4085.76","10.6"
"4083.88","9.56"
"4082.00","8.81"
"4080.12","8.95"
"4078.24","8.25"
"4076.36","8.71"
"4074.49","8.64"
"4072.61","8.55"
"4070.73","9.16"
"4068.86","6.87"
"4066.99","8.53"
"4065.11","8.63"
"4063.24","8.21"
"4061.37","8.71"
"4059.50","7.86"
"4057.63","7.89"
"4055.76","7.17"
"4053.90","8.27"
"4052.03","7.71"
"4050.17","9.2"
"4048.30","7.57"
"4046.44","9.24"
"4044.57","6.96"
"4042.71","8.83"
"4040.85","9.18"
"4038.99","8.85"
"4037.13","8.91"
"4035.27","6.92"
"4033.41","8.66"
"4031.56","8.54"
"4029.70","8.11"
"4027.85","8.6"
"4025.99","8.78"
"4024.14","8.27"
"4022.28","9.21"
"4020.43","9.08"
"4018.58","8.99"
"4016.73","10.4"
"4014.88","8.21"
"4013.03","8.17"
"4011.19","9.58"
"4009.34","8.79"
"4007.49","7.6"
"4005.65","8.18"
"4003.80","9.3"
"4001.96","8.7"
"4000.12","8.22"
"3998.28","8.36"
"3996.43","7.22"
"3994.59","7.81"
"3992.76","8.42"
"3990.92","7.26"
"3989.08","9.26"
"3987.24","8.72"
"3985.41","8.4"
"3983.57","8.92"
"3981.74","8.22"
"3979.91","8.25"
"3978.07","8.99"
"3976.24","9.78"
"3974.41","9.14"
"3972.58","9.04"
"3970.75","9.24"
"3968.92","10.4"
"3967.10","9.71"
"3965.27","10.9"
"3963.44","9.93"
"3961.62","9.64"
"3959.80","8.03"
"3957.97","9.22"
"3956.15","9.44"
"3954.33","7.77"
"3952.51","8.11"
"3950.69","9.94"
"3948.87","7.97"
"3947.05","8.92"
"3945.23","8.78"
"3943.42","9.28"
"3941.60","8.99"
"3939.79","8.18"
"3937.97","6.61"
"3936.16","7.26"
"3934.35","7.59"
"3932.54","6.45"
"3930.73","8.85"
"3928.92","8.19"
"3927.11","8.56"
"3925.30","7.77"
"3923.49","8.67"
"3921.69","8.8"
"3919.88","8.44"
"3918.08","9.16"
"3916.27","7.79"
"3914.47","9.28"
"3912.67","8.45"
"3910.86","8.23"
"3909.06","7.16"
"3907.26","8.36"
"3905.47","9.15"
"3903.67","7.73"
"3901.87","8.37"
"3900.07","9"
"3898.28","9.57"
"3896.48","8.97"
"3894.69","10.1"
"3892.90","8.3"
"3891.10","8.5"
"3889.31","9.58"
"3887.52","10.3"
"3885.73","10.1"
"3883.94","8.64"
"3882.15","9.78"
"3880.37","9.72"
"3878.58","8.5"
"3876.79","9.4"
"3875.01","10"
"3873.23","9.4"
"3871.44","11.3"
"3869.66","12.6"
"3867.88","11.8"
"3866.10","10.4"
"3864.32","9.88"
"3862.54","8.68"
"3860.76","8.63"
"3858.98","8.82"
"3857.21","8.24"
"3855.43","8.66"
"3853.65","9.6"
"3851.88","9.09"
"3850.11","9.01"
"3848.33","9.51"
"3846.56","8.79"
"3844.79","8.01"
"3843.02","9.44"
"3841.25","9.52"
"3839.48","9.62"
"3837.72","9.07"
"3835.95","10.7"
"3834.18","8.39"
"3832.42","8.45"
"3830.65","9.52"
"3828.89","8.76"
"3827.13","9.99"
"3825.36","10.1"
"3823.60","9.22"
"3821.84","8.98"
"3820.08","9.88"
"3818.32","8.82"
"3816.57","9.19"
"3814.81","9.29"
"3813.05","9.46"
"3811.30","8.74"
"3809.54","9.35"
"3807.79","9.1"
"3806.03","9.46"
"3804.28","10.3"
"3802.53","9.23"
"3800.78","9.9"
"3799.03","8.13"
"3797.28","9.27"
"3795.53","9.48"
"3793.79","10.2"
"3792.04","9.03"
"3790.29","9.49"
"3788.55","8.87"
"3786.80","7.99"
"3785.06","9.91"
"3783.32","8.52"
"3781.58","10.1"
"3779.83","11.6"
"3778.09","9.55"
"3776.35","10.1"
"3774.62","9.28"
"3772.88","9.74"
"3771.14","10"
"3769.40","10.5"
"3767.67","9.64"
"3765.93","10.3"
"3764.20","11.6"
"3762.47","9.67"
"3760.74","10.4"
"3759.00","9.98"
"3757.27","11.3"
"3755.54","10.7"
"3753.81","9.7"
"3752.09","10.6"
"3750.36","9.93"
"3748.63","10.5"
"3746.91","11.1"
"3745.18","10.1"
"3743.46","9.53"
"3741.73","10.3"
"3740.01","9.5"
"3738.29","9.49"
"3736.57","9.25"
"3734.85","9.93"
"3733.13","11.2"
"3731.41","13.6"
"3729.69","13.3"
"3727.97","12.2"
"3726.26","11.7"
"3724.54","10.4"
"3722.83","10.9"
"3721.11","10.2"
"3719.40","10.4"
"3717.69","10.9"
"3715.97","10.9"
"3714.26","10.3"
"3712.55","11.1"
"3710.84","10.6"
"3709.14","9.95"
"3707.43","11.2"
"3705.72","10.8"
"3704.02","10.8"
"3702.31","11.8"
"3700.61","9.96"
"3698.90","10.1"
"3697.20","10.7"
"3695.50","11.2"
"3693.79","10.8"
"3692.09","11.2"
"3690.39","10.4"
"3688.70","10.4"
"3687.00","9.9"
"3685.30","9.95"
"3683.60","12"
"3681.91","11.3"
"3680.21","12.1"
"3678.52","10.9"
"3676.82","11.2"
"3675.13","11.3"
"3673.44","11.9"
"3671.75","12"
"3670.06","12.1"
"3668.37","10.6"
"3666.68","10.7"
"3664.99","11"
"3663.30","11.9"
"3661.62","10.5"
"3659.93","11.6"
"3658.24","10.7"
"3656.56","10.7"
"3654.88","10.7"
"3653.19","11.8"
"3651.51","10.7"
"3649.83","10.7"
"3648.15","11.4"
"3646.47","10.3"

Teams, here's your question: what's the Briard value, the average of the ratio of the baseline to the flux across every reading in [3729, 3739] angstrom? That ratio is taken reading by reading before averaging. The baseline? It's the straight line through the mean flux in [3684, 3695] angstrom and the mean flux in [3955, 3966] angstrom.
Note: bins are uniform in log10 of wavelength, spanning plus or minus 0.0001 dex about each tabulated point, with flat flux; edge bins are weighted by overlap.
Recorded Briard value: 0.95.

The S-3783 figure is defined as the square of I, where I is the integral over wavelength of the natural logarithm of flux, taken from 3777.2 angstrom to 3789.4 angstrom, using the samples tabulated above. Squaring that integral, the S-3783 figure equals 750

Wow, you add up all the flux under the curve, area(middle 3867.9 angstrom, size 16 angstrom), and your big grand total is 165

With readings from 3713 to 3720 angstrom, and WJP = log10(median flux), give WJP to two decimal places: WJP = 1.03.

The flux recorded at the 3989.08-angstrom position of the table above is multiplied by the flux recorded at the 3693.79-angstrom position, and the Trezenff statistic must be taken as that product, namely 100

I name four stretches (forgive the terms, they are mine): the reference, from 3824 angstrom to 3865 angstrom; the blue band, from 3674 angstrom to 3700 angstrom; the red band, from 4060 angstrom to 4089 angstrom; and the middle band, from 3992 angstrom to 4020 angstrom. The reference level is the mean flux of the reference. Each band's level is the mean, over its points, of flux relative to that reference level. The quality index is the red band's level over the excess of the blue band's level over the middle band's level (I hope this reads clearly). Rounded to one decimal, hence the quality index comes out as 3.7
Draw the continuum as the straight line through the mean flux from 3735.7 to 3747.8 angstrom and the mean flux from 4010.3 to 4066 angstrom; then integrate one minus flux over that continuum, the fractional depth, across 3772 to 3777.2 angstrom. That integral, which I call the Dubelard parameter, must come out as 0.02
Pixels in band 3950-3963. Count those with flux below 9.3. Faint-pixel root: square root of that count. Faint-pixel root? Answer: 2.0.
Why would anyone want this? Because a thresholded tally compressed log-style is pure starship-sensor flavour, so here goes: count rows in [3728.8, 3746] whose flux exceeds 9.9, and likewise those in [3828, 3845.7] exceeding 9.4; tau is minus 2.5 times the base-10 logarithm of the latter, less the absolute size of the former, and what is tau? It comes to -7.7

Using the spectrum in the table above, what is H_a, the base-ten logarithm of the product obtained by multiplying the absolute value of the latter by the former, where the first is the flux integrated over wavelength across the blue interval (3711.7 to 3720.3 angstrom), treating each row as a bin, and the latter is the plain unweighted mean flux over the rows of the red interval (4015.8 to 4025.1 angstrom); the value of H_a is 2.93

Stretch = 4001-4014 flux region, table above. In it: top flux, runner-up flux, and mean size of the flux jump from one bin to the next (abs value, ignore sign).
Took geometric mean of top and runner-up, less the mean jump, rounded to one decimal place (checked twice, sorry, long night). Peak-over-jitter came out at 8.5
